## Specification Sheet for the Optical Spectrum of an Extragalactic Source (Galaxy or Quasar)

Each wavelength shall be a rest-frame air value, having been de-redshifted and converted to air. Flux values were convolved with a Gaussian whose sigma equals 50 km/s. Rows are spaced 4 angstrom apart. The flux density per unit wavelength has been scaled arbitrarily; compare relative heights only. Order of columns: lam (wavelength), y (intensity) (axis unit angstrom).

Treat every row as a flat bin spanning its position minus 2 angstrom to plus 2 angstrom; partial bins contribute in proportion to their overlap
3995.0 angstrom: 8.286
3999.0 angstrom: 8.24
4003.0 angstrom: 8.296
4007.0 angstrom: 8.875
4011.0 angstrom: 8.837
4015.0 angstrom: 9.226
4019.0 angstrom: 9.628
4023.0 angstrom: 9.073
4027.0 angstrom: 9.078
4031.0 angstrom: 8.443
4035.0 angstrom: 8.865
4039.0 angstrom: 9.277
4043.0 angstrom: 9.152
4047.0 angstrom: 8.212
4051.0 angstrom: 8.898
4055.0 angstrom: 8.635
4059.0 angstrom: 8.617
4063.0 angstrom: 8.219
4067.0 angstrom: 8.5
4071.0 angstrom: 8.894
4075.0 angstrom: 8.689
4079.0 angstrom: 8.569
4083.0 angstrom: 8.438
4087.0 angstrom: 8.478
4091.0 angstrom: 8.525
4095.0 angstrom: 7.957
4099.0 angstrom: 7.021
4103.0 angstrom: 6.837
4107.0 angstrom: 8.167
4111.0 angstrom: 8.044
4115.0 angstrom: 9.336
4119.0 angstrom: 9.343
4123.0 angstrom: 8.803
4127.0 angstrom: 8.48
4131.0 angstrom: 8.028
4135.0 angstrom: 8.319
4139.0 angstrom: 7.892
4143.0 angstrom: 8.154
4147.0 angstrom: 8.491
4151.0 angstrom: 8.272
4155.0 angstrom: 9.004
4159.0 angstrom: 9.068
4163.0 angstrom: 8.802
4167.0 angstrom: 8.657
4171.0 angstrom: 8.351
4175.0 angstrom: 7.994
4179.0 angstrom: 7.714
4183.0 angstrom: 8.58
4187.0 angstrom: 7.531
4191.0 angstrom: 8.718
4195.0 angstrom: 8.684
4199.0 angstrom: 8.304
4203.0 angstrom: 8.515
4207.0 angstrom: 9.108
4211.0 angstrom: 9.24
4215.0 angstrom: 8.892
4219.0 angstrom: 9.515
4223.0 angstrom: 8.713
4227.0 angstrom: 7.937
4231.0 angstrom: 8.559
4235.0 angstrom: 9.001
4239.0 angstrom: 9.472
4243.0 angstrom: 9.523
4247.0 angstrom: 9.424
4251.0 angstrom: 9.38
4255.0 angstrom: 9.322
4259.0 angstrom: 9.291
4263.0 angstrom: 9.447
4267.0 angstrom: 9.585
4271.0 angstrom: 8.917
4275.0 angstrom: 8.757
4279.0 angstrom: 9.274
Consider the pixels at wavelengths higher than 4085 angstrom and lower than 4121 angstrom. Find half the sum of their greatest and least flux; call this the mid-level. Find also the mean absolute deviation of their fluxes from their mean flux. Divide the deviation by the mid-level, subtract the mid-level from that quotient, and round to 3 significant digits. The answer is -8.01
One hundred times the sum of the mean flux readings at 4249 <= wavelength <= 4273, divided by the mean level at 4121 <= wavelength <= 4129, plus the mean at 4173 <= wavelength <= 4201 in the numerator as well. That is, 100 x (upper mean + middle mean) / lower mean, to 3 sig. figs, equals 203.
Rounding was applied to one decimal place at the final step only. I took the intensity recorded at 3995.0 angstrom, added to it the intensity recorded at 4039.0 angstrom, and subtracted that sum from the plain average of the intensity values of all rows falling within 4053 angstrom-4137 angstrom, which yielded -9.2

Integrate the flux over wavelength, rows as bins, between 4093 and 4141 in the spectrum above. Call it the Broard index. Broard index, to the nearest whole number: 393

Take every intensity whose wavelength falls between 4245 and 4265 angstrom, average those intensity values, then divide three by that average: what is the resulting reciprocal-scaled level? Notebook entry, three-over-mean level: 0.32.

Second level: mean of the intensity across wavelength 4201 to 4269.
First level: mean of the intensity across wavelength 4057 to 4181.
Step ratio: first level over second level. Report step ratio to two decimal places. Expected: 0.92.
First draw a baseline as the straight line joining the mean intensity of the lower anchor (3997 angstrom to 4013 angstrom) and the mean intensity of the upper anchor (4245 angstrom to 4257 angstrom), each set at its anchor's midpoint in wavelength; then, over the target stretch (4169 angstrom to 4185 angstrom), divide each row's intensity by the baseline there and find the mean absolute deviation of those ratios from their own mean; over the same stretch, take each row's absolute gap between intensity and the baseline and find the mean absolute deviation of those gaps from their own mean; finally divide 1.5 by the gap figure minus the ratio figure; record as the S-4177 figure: 5.51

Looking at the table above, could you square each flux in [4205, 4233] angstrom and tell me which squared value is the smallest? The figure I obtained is 63.0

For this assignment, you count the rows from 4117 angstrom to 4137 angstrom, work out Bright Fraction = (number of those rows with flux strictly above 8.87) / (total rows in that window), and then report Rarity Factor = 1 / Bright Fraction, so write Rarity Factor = 5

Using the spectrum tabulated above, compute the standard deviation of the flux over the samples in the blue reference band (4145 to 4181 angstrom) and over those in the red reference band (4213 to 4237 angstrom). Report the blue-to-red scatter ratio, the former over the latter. 0.9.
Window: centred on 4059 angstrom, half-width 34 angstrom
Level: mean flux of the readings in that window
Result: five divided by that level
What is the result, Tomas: 0.576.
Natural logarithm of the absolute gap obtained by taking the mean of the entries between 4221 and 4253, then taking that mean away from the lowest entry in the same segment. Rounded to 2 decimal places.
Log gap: 0.06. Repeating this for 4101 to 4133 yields 0.43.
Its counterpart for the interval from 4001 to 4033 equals -0.45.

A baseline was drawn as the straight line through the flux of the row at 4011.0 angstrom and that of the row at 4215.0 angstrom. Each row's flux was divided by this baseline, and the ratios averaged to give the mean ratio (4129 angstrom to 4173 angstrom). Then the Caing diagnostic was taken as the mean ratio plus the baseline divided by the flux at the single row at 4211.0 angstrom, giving 1.92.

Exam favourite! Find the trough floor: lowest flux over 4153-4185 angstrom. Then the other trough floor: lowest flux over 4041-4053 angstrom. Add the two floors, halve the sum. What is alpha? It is 8.0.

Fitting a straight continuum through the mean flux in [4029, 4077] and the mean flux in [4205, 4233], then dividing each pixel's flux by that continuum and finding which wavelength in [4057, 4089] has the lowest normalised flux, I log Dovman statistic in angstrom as 4063.0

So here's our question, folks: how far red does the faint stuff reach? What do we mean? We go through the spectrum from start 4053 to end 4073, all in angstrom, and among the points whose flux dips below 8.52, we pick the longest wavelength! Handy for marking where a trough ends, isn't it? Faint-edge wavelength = 4067.0 angstrom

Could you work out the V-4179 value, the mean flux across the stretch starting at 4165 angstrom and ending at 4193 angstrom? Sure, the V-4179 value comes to 8.2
